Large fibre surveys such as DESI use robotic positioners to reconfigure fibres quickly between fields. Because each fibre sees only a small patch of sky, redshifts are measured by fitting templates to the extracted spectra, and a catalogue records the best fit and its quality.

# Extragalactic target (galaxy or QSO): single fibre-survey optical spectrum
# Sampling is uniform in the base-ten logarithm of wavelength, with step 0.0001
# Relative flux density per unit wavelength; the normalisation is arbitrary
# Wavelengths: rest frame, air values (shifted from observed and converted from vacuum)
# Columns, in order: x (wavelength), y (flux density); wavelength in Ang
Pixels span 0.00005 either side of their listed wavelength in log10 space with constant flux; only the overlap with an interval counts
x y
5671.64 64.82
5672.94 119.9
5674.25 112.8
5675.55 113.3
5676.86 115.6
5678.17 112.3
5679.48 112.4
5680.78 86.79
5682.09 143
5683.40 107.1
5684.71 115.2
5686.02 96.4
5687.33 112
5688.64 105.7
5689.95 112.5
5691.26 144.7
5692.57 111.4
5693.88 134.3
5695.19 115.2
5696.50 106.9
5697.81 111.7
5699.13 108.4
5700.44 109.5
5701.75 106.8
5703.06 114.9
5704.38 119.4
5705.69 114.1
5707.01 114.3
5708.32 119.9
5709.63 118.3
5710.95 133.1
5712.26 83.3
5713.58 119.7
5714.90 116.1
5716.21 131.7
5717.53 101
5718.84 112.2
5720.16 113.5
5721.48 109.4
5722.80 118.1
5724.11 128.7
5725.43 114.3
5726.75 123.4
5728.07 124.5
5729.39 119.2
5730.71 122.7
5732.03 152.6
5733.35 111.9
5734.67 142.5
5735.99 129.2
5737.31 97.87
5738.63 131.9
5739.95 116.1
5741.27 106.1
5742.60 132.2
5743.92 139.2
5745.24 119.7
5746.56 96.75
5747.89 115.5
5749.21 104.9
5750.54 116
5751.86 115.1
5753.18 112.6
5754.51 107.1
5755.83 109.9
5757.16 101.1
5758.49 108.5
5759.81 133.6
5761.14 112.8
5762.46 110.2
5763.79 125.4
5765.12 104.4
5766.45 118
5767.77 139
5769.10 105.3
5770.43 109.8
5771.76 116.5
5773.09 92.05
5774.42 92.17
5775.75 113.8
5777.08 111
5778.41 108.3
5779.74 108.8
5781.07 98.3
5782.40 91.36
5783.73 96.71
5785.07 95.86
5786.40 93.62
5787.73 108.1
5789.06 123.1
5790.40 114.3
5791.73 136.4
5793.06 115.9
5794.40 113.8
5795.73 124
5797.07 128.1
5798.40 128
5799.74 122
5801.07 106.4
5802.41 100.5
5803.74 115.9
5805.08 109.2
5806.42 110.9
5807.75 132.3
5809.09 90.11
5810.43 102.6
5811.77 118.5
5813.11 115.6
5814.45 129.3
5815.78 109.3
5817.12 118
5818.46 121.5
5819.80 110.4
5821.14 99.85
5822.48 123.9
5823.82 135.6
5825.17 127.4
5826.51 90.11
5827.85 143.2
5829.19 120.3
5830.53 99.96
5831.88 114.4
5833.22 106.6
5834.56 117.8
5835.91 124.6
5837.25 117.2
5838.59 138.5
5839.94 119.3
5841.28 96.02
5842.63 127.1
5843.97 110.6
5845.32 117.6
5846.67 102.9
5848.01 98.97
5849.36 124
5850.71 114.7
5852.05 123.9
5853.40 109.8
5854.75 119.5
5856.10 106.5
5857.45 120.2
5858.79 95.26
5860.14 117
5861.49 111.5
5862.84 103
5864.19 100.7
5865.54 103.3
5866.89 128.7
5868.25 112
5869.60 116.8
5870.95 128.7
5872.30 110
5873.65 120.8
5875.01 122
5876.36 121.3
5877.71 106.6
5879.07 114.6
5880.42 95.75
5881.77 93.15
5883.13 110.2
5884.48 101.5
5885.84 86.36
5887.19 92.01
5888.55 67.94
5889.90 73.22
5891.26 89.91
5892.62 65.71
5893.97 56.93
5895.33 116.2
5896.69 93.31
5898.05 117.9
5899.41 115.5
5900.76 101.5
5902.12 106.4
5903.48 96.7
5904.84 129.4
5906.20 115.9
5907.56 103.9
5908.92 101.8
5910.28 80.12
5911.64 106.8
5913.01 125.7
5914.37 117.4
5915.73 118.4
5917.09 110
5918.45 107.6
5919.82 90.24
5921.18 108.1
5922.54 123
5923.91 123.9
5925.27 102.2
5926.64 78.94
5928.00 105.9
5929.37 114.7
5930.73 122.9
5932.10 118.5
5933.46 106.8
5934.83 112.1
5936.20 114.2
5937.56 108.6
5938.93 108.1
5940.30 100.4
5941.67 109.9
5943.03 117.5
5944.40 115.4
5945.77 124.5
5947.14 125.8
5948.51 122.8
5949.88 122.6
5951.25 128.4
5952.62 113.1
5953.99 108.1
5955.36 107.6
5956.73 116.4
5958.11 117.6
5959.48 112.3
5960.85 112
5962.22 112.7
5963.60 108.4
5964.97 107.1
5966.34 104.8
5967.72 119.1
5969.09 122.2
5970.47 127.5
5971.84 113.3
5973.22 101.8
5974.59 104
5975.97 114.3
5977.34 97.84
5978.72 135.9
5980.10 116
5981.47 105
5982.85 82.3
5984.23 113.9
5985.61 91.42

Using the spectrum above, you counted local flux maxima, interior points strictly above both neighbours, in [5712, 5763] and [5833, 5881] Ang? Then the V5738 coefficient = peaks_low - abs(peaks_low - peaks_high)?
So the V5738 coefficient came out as 13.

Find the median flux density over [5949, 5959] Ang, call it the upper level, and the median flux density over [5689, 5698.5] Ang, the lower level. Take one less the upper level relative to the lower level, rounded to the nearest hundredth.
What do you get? -0.03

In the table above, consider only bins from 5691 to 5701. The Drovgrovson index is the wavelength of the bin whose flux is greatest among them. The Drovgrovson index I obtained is 5691.26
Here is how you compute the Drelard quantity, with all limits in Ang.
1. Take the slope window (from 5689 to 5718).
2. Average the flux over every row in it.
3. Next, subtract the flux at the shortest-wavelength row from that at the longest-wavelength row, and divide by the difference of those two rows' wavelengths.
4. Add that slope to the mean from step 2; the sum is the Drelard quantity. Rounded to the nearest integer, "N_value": 115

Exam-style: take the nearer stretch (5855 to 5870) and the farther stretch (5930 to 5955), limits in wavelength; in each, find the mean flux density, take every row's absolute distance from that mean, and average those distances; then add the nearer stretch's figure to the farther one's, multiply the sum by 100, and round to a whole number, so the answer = 1443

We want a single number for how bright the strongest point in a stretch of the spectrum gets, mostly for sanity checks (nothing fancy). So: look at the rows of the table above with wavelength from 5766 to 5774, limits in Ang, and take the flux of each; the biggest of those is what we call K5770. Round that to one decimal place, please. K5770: 139.0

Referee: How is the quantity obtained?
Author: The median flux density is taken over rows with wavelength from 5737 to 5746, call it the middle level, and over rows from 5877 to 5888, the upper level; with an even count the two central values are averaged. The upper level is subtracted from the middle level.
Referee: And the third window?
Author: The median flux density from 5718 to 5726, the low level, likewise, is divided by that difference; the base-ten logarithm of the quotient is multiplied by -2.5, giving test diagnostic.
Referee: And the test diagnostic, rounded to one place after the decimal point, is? -1.8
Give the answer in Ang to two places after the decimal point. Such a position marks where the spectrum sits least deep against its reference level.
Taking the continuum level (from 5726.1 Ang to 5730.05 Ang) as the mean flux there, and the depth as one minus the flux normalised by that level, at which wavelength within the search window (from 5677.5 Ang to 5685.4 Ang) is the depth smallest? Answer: 5682.09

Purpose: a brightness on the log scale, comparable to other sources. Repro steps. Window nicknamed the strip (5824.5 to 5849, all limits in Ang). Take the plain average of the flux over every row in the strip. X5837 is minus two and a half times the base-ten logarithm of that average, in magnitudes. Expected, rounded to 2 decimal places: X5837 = -5.15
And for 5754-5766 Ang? -5.13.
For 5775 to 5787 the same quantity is -5.02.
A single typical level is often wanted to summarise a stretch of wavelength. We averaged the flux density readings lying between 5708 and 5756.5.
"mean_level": 118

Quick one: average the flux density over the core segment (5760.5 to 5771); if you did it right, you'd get 116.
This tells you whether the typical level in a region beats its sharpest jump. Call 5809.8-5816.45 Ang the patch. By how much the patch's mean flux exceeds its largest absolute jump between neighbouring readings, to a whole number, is 95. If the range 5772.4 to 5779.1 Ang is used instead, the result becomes 82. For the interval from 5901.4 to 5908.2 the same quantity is 78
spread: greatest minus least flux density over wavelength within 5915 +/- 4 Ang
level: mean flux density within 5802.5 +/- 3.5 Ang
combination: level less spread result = 92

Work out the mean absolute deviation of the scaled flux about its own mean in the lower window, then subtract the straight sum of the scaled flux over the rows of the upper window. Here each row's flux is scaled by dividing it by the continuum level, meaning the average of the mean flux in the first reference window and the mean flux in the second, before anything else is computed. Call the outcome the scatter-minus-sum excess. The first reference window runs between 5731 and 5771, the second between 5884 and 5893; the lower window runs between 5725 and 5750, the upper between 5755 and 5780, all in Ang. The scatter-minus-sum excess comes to -21.1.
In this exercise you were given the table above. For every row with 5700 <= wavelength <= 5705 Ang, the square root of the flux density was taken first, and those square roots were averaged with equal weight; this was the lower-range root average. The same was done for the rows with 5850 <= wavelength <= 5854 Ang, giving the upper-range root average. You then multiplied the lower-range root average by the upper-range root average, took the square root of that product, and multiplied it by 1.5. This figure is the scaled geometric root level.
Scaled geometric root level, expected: 16.0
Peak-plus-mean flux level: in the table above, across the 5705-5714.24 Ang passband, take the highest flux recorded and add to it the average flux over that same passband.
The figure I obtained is 248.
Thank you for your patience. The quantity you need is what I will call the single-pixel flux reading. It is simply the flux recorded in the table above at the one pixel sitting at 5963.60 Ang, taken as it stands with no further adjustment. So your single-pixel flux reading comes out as 108.4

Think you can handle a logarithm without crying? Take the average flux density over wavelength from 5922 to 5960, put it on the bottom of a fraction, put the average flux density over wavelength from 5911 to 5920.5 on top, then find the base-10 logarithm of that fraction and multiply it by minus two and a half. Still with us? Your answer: 0.027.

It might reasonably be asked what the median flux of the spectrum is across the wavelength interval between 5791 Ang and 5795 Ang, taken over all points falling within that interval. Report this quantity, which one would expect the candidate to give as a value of 115.9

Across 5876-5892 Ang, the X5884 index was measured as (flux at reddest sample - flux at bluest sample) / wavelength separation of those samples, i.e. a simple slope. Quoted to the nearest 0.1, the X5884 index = -2.1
